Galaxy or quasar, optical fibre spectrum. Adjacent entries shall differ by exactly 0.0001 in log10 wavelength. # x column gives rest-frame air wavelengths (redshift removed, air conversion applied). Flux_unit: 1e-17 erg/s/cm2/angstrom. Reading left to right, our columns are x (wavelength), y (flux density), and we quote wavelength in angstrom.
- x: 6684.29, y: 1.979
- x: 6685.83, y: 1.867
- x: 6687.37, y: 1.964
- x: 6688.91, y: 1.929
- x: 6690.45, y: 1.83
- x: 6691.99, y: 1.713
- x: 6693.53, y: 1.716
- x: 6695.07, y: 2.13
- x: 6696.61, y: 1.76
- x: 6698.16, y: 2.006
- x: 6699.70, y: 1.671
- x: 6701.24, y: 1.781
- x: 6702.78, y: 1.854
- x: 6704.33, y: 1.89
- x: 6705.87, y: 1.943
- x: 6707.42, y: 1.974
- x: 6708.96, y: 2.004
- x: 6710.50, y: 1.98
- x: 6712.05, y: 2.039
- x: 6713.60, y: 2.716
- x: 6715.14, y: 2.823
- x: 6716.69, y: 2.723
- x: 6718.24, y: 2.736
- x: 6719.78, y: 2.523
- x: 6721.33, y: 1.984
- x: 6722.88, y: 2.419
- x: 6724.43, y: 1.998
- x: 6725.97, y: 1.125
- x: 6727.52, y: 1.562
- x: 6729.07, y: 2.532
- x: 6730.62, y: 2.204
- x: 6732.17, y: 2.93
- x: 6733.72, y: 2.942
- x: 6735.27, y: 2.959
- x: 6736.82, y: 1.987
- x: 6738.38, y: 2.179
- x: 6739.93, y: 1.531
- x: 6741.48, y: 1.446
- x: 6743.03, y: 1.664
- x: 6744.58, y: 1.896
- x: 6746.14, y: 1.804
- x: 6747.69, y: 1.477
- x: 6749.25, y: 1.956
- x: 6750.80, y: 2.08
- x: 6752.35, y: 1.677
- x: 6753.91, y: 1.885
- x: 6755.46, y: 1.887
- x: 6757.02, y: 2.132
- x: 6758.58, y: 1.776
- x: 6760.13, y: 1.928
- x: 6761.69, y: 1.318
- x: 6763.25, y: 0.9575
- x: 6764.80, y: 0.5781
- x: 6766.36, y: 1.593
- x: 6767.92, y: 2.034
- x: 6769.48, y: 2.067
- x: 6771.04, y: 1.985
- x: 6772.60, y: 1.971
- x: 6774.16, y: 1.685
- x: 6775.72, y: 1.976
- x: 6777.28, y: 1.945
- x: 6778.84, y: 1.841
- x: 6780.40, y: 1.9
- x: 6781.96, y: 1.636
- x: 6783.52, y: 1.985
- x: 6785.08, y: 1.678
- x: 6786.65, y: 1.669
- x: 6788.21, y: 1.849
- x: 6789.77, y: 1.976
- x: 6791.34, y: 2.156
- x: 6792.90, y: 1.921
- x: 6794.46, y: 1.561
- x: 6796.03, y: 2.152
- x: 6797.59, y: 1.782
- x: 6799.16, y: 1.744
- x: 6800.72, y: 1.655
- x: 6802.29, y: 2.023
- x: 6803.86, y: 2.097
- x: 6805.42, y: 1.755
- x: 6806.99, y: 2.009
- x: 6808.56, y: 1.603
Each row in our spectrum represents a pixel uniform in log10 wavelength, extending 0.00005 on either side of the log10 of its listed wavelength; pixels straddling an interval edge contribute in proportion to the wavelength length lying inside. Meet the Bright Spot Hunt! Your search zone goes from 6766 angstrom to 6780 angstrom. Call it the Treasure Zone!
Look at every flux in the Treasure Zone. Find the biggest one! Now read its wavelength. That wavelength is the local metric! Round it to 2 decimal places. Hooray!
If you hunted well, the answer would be 6769.48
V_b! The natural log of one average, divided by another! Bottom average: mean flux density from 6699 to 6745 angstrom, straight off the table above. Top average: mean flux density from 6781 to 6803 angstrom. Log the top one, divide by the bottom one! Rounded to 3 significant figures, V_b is 0.286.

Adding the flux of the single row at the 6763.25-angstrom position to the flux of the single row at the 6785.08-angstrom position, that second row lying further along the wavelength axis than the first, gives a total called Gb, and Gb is 2.64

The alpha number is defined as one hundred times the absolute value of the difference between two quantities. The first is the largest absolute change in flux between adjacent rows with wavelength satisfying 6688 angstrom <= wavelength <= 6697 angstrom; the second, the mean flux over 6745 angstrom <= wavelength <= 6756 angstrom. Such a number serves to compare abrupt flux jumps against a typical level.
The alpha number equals 141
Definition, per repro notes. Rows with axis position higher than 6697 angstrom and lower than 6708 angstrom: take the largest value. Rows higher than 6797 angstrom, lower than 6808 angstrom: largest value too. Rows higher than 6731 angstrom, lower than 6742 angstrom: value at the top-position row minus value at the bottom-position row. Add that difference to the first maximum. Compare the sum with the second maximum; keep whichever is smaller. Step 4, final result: 0.52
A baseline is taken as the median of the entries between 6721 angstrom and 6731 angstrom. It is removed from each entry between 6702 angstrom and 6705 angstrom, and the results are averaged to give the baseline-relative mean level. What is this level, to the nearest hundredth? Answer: -0.13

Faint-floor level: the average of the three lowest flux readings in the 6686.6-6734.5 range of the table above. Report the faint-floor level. 1.45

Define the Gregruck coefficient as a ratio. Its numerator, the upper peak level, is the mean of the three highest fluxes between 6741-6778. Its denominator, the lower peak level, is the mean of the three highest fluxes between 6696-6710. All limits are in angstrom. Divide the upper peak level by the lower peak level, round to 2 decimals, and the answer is 1.05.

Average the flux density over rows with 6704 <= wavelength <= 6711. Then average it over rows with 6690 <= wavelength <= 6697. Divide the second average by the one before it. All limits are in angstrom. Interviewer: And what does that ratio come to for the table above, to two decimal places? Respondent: 0.93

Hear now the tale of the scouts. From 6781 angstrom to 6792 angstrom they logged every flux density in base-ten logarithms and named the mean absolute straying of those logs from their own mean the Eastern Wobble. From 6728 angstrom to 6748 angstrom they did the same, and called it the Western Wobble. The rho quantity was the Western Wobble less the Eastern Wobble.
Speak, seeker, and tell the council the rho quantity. 0.057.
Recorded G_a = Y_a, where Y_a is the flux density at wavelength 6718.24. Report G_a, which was 2.736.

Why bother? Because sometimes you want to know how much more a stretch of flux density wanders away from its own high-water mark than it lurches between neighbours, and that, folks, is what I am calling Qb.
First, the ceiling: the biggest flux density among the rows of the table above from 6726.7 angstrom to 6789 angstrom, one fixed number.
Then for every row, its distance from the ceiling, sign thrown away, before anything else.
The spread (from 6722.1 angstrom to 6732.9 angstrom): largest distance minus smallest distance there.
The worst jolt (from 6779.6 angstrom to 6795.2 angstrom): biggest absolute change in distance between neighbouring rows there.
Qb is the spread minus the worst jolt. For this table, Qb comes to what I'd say 1.4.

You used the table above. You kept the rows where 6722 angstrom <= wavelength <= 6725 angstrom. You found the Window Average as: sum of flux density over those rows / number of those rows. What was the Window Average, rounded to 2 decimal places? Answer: 2.21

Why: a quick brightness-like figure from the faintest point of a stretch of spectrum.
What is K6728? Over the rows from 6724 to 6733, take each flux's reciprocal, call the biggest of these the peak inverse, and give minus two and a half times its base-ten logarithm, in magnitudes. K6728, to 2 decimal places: 0.13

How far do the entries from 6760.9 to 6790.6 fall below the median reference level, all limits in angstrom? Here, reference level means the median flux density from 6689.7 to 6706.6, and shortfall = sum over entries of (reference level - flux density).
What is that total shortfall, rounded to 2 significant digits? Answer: 2.1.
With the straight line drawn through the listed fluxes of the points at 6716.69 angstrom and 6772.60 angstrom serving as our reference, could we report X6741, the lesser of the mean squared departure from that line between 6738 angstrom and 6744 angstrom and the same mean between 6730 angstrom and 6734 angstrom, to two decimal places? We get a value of 0.16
